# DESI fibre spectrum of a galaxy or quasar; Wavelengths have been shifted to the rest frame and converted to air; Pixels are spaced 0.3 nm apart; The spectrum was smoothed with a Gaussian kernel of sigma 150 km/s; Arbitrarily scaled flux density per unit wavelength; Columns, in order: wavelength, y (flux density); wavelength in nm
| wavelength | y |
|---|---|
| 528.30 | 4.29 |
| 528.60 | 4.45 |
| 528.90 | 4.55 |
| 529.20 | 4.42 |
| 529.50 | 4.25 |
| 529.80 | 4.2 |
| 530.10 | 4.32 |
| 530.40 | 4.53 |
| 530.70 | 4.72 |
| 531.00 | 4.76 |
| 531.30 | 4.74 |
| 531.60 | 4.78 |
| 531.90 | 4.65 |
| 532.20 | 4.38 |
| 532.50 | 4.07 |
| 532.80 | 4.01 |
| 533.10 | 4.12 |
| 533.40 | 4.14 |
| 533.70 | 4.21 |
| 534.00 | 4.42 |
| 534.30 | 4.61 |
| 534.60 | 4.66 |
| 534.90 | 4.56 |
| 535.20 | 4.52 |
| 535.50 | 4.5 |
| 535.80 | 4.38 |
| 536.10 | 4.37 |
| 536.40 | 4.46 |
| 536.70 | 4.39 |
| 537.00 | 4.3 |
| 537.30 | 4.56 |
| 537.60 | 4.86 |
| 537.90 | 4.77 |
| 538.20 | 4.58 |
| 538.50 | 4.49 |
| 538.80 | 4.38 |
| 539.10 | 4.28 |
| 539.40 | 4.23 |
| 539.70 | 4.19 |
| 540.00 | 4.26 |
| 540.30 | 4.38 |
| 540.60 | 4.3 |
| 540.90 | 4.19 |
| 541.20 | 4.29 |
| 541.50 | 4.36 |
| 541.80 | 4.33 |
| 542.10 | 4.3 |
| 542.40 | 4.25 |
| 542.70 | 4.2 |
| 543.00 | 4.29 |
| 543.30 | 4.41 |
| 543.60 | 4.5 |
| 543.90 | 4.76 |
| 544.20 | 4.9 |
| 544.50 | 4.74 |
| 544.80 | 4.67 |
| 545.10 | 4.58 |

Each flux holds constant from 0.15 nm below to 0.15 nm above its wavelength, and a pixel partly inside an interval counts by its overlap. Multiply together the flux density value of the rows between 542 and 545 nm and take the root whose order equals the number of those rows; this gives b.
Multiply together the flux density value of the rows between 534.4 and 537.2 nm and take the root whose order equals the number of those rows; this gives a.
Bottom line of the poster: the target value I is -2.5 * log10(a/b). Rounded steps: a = 4.46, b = 4.50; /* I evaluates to 0.009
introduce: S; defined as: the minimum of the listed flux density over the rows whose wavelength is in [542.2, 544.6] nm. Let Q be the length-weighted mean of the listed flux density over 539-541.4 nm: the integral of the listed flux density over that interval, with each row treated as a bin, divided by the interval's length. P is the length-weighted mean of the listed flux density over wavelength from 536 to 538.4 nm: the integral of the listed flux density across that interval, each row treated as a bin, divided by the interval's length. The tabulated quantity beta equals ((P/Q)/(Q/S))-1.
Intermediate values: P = 4.539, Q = 4.27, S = 4.2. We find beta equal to 0.05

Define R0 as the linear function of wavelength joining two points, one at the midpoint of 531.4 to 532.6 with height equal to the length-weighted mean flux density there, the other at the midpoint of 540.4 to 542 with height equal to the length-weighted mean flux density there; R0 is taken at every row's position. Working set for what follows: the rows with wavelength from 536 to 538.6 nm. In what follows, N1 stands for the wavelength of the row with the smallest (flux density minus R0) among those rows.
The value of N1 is 537.00 nm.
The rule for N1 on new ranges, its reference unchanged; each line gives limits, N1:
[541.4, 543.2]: 542.70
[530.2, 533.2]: 532.80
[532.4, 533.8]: 532.80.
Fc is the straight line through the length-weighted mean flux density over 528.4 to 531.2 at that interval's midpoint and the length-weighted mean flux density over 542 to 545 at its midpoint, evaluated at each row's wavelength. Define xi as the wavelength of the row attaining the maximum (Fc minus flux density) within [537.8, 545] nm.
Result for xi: 540.90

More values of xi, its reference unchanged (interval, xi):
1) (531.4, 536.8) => 532.80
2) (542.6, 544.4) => 542.70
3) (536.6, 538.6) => 537.00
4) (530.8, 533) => 532.80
